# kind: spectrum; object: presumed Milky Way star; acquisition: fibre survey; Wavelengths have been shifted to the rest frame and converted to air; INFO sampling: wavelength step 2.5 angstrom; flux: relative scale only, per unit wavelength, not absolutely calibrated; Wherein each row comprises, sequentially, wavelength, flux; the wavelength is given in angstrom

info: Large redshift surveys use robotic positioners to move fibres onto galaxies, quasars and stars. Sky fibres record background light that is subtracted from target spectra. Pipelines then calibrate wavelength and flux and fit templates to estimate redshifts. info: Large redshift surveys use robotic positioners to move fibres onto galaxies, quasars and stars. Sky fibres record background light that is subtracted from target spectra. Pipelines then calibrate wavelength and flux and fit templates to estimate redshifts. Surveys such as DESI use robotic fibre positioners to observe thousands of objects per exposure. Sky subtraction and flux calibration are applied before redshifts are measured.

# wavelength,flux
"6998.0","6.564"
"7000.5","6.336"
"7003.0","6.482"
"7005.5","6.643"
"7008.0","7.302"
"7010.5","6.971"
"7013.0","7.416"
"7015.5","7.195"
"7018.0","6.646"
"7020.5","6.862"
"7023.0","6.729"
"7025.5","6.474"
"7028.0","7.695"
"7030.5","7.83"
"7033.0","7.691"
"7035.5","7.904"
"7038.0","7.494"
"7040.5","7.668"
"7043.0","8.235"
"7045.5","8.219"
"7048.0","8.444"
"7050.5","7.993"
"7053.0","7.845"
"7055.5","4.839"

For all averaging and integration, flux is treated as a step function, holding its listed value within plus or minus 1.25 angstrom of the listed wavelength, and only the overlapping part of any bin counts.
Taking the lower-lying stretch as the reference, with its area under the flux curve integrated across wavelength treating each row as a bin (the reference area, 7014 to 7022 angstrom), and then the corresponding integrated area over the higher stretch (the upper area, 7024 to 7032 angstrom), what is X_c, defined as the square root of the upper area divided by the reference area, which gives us 1.03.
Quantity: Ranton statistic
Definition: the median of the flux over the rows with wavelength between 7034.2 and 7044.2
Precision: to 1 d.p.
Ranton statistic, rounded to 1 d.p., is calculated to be 7.8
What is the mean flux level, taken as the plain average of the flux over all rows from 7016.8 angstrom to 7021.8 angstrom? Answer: 6.75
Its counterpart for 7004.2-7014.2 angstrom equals 7.08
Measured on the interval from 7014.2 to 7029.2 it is 6.93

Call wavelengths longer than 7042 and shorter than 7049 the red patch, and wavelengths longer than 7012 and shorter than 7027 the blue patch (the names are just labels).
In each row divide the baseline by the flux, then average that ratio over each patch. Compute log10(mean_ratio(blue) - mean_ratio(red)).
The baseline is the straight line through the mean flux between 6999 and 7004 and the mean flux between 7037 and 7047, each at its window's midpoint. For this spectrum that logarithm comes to -1.2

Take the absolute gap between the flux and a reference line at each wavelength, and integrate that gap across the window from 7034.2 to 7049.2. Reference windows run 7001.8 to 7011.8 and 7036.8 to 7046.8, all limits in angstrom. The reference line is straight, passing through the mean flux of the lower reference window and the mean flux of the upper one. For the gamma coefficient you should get 3.8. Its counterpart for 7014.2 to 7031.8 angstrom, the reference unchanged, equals 7.6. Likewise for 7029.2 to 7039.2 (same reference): 2.0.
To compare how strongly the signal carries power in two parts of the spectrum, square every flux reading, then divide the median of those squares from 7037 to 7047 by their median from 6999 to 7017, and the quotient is 1.30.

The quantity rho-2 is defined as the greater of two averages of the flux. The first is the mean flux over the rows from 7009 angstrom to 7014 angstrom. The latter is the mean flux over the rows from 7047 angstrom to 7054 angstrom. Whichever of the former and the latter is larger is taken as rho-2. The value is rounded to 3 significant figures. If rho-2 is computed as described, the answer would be 8.09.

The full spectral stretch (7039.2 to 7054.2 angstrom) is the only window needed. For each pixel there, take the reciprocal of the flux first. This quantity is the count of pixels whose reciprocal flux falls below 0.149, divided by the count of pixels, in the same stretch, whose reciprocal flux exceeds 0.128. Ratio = 6.0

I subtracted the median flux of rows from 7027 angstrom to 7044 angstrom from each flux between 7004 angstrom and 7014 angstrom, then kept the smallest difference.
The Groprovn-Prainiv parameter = -1.1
